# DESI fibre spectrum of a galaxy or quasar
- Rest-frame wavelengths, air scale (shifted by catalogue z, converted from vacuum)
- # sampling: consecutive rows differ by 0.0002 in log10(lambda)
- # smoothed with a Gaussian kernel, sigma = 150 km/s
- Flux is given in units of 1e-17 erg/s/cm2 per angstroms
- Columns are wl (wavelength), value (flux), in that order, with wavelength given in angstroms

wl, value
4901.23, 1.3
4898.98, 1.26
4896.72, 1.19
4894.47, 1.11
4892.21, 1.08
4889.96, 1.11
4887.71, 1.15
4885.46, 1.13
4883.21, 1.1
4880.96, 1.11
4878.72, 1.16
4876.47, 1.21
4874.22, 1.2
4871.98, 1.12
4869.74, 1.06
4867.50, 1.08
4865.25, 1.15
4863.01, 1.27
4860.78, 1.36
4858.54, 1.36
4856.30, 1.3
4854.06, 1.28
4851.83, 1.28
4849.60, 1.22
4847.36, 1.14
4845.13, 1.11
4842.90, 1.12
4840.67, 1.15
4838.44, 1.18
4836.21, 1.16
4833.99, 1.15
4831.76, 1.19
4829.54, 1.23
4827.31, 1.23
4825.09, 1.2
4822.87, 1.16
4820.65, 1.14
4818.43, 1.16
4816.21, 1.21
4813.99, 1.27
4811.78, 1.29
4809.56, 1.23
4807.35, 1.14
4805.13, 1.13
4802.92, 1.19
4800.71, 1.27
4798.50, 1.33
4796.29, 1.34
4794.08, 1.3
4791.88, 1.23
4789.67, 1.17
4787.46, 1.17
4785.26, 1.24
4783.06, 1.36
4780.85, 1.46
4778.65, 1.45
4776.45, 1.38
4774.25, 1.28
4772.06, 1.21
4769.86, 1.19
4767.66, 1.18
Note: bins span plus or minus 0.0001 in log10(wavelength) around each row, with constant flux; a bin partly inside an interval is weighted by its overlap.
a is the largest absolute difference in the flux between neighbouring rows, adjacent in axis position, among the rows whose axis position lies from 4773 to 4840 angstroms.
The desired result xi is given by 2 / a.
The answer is 16.7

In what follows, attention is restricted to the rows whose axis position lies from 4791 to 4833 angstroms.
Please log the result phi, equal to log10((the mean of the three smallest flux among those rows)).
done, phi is 0.06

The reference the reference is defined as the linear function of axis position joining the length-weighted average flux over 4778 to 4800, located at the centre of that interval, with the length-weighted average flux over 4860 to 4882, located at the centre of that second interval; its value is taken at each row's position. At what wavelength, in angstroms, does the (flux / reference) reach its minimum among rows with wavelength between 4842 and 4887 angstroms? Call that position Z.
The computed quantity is 4869.74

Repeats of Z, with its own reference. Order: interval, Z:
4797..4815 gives 4805.13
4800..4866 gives 4805.13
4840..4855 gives 4845.13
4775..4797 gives 4787.46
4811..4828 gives 4820.65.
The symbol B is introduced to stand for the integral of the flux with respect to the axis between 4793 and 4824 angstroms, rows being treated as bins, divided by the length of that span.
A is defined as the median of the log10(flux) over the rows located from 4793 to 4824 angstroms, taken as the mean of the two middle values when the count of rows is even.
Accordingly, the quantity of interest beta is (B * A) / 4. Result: 0.0265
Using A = 0.086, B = 1.225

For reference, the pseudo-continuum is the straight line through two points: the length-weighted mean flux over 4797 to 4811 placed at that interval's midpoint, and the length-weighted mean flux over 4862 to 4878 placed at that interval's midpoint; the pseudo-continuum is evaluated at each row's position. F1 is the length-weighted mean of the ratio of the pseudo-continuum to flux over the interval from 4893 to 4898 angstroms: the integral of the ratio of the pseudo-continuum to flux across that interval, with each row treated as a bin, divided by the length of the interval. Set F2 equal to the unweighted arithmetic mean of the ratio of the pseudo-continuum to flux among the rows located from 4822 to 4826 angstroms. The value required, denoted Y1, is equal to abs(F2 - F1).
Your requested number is 0.03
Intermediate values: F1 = 0.98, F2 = 1.02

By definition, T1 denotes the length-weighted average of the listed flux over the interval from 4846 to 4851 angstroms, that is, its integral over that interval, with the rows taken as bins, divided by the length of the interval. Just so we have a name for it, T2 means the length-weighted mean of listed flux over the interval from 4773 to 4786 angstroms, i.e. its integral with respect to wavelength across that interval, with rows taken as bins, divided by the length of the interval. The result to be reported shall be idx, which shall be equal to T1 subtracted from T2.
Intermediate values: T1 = 1.18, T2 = 1.36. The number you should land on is 0.18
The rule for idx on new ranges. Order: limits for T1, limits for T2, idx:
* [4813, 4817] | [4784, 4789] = -0.03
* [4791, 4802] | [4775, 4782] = 0.13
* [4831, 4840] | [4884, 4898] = -0.04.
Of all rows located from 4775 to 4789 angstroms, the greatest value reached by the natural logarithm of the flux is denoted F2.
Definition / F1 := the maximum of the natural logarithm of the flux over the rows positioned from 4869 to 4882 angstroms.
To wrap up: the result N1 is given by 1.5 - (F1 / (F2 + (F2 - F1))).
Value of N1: 1.16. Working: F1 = 0.191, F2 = 0.38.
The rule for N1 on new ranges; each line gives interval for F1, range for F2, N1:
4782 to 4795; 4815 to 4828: -1.39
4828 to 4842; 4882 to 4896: -1.35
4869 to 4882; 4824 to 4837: 0.65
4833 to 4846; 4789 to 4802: 1.11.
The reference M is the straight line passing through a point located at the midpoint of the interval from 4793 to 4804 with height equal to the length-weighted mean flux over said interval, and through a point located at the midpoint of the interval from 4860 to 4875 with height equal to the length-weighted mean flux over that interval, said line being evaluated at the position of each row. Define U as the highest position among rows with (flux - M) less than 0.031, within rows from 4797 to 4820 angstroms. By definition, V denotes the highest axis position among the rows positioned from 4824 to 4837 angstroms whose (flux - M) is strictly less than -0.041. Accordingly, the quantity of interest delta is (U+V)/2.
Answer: 4827.3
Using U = 4818.43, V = 4836.21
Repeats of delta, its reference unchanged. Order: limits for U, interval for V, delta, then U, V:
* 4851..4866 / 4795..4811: 4836.3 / 4865.25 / 4807.35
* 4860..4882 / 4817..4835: 4857.5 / 4880.96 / 4833.99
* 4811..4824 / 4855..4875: 4847.4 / 4822.87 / 4871.98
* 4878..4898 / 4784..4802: 4843.2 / 4894.47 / 4791.88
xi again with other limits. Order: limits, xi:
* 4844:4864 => 22.2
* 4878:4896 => 40.0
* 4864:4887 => 25.0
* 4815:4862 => 25.0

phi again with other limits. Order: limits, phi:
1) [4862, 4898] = 0.03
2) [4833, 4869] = 0.04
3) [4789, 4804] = 0.08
